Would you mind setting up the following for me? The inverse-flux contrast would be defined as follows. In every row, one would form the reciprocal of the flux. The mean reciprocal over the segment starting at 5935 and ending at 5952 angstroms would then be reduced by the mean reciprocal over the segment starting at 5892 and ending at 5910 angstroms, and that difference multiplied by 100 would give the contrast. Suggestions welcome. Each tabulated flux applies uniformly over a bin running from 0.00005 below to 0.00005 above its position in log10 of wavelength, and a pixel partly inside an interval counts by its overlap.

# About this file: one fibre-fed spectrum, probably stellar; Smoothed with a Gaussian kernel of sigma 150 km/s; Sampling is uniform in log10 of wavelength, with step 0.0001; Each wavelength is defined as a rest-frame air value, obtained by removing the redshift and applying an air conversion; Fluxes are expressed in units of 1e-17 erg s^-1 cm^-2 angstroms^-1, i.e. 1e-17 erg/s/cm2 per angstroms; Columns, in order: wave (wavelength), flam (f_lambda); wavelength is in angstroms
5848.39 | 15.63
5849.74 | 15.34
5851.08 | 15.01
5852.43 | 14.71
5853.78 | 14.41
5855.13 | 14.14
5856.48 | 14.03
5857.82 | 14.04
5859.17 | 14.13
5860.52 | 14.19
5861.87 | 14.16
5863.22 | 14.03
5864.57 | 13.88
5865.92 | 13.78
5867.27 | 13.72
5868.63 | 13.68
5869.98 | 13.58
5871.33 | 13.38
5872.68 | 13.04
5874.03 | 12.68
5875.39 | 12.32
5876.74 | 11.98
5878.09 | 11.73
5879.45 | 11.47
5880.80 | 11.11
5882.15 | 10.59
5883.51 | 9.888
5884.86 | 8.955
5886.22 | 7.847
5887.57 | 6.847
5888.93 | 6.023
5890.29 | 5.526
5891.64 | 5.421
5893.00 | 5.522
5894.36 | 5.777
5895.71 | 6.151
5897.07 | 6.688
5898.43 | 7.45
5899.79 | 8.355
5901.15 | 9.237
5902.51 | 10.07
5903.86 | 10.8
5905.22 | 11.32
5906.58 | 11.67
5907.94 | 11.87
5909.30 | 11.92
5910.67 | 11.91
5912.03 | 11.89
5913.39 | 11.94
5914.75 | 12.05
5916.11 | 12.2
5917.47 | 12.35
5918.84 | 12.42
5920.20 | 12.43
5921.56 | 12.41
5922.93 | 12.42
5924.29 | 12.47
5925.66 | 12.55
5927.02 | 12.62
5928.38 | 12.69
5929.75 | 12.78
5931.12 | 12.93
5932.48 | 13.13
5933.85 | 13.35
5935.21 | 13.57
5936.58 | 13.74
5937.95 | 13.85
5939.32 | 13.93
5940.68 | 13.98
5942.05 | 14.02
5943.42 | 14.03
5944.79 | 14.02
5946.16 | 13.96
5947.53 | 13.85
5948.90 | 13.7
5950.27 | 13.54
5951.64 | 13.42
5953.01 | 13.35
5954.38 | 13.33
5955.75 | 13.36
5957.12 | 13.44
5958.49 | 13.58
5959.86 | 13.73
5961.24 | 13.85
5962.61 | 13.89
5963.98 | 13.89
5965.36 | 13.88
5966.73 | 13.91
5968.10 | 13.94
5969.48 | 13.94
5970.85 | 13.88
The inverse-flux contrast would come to -5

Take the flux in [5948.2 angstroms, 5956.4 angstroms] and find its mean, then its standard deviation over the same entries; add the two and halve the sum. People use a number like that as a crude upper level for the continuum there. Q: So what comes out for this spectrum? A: 6.8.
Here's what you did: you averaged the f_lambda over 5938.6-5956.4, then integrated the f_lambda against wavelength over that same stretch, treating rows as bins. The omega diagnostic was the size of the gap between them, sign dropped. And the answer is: 231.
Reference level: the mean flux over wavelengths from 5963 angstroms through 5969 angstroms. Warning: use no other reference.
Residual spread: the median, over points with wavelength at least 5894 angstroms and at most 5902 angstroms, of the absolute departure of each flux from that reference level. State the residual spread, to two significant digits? 6.8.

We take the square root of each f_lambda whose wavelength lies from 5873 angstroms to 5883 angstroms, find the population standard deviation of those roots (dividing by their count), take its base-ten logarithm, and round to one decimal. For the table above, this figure -1.0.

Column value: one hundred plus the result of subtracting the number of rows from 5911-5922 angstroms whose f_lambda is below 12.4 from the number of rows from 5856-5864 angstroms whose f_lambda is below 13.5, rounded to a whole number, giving 95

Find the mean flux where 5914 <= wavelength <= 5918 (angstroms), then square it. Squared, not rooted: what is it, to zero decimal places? 149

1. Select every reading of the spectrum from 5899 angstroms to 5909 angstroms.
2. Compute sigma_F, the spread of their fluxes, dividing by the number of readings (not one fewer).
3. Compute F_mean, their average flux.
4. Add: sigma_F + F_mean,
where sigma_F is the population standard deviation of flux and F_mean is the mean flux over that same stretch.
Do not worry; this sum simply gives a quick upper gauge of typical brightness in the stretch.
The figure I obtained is 11.7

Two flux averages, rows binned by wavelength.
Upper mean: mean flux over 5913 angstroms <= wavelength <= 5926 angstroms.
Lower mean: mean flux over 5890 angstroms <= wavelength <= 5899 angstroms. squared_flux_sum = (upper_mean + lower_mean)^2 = 339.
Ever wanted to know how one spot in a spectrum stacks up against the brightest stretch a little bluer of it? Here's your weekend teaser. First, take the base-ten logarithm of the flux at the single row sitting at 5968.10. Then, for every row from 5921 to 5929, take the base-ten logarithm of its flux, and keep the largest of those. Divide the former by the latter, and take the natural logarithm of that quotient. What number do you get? 0.036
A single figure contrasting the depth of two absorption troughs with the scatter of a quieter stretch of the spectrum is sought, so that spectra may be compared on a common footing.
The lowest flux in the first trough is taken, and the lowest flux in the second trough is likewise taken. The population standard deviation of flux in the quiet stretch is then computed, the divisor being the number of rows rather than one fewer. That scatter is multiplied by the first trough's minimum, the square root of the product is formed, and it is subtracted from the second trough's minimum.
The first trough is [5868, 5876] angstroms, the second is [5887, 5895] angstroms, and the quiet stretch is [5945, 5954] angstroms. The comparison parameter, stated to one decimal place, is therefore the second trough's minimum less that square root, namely 3.8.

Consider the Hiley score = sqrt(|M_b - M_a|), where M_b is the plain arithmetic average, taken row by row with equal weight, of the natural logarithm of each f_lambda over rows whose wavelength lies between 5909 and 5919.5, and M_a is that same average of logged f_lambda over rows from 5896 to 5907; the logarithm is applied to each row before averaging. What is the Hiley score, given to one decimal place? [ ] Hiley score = 0.5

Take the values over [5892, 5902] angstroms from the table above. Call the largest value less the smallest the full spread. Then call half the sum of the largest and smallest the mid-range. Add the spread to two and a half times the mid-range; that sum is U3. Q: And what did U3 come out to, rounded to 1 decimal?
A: 22.2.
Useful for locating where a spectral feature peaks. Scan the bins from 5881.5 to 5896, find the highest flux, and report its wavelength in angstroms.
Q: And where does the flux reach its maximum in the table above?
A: 5882.15 angstroms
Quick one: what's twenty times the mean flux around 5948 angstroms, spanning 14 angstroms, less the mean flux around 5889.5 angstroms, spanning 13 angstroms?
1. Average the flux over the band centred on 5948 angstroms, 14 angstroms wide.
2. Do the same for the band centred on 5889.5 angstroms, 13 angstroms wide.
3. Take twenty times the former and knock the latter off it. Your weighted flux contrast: 268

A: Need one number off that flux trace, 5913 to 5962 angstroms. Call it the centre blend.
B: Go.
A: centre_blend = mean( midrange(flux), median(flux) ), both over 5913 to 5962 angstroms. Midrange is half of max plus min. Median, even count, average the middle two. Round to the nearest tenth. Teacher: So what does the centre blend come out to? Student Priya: 13.2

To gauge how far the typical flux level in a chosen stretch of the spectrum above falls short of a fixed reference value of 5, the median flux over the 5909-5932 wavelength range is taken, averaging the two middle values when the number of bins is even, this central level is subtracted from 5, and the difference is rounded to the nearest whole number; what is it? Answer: -7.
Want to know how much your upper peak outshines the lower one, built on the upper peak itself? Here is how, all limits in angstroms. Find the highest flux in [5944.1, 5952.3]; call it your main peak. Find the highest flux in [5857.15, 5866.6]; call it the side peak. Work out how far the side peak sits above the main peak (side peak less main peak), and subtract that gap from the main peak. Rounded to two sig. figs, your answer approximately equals 14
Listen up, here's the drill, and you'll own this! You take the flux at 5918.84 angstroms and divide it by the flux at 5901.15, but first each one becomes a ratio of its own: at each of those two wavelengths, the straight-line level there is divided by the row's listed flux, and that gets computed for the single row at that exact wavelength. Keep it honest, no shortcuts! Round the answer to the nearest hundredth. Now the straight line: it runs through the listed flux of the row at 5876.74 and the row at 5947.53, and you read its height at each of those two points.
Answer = 0.77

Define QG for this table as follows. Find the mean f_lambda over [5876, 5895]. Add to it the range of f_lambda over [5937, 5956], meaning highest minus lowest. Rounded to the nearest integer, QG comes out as 9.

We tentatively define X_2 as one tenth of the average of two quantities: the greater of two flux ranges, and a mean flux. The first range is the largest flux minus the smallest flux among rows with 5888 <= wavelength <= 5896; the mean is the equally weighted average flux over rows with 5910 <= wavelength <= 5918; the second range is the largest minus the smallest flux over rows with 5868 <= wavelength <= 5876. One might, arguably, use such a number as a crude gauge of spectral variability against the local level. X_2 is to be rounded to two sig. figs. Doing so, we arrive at 0.67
